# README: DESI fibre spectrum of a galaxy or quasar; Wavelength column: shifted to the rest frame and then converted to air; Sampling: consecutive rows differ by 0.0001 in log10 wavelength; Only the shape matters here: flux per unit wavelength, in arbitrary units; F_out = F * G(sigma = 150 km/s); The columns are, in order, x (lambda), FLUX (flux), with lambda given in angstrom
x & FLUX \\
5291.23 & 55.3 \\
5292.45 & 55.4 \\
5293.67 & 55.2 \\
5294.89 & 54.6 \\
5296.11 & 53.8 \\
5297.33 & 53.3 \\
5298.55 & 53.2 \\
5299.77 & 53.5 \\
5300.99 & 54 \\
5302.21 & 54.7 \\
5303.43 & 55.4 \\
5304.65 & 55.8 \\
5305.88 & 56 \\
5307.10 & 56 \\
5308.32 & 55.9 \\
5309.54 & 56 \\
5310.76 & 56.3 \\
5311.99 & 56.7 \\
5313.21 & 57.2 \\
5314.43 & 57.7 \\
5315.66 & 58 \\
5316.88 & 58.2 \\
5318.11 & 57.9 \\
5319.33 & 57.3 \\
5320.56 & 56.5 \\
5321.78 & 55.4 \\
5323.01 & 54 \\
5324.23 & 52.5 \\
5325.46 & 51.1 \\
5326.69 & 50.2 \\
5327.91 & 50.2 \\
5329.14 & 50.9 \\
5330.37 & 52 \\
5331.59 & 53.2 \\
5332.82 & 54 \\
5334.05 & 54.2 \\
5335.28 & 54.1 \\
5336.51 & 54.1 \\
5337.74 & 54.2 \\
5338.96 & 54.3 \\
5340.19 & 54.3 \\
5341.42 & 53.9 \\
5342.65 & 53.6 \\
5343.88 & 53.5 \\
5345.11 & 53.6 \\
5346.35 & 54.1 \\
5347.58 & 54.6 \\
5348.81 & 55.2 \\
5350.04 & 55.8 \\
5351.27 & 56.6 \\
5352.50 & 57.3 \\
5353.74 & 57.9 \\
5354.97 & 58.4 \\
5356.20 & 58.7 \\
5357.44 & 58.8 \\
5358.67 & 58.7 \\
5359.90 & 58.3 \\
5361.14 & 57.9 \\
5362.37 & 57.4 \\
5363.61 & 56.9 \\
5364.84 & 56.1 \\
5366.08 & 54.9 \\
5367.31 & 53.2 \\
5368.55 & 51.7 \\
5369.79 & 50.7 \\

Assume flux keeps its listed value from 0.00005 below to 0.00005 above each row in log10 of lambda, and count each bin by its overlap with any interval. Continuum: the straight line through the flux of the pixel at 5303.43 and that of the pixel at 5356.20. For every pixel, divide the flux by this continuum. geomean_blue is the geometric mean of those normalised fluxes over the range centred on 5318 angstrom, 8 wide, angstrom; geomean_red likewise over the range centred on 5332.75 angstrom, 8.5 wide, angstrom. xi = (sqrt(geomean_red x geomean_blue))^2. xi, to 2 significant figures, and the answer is 0.95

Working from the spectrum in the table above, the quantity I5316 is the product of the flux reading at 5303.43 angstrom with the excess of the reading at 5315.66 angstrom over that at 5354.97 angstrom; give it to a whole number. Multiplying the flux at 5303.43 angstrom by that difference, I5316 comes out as -22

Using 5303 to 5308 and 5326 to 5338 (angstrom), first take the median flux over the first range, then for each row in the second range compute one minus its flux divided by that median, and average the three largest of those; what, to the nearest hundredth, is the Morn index 0.10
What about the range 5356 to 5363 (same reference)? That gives -0.04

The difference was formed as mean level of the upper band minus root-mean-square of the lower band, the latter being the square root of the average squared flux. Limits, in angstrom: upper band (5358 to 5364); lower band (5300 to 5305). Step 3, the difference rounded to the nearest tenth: 2.9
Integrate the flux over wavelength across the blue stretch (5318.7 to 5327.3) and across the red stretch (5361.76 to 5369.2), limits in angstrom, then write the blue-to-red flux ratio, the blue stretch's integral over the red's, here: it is 1.13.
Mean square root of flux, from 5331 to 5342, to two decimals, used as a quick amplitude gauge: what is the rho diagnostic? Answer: 7.35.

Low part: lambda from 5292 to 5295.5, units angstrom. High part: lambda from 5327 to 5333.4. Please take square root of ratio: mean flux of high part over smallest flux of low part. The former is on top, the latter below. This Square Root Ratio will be 0.976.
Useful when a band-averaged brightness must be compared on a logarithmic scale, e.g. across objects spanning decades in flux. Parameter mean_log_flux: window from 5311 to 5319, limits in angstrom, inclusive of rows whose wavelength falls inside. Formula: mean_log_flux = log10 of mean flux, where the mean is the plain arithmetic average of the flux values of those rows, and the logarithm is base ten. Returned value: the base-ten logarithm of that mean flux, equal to 1.76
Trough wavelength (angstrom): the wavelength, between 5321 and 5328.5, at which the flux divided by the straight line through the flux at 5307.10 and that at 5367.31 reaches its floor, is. 5326.69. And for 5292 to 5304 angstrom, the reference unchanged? 5298.55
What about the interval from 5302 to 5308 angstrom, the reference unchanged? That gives 5302.21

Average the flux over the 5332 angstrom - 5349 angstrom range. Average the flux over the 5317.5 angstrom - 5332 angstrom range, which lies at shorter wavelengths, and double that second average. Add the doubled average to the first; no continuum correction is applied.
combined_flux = 161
